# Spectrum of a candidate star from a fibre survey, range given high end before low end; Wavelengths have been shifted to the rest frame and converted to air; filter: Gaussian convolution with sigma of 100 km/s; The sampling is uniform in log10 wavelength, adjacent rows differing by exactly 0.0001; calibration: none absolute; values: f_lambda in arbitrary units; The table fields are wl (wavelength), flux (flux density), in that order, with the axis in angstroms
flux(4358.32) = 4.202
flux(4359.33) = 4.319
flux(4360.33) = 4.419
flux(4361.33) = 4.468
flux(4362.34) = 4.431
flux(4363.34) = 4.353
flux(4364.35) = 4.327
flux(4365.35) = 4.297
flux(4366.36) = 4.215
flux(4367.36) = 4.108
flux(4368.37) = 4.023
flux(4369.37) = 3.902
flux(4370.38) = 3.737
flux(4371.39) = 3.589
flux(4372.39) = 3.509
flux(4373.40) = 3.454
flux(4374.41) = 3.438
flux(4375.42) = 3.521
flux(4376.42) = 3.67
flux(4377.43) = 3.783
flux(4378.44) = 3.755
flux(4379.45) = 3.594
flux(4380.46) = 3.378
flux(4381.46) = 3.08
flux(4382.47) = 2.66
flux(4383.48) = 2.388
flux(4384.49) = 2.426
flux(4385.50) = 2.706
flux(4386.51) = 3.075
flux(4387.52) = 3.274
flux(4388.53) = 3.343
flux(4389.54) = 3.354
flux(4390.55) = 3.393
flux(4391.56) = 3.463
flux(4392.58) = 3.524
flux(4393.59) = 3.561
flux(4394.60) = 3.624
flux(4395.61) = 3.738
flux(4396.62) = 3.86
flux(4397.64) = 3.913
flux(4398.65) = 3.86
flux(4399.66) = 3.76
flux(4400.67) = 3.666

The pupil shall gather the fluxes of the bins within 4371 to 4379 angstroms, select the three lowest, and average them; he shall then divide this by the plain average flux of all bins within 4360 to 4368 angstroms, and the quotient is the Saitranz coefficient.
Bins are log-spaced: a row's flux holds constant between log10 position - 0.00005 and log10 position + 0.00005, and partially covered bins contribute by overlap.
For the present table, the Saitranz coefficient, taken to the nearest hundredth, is 0.80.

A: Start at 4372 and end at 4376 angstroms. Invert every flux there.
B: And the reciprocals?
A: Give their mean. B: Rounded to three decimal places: 0.287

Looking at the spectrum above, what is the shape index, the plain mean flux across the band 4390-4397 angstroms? 3.6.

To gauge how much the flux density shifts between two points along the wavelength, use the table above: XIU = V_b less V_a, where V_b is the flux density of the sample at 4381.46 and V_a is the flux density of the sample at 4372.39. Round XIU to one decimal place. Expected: -0.4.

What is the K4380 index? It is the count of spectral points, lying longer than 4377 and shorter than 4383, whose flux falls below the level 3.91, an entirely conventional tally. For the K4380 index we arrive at 6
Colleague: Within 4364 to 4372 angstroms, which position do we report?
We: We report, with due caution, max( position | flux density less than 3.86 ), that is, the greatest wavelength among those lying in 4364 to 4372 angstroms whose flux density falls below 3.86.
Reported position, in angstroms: 4371.39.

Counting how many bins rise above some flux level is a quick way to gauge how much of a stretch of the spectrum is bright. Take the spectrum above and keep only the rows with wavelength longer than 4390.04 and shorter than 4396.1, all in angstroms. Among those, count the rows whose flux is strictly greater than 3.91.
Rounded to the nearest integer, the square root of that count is 0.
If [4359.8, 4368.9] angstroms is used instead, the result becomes 3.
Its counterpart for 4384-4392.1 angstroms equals 0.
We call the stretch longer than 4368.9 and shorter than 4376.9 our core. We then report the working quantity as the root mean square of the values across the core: 3.6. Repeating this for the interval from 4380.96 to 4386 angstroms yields 2.7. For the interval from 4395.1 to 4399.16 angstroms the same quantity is 3.8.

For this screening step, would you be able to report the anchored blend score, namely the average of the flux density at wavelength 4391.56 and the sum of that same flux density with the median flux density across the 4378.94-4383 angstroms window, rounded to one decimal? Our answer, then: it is 5.1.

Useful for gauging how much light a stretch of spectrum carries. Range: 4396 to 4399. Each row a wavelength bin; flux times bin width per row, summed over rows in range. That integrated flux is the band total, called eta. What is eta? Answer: 12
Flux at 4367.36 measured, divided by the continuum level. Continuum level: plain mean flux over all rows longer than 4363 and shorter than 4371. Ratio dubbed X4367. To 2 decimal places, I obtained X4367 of 1.00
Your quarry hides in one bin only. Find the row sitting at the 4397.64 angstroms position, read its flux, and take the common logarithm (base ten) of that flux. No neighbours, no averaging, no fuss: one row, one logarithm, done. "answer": 0.59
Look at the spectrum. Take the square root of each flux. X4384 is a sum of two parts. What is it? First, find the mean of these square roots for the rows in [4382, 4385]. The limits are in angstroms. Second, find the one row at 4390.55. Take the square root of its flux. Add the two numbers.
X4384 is 3.42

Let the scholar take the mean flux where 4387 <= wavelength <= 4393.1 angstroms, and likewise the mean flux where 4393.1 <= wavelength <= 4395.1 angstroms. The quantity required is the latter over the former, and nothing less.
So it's 1.06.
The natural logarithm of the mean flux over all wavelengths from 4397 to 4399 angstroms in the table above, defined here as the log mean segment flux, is 1.36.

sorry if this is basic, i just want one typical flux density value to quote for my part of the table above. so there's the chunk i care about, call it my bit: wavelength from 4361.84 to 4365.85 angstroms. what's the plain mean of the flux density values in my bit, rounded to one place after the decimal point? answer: 4.4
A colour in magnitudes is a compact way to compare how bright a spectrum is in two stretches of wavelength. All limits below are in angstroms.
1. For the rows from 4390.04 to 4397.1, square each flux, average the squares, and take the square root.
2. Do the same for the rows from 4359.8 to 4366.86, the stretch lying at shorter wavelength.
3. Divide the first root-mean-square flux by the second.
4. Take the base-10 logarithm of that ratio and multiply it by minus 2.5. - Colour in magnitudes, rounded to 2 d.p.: 0.21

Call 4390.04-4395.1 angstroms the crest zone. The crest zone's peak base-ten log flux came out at 0.56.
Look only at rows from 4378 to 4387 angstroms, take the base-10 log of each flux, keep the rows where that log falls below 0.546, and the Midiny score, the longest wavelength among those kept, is 4386.51 angstroms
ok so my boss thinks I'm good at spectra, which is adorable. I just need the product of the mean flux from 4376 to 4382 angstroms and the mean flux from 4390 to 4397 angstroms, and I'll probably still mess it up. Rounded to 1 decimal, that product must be 12.7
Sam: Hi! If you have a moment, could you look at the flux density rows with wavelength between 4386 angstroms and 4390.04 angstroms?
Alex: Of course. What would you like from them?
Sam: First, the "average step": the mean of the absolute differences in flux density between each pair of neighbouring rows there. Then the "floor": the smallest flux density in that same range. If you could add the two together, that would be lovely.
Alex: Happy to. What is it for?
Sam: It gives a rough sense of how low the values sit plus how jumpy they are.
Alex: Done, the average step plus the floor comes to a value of 3.2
